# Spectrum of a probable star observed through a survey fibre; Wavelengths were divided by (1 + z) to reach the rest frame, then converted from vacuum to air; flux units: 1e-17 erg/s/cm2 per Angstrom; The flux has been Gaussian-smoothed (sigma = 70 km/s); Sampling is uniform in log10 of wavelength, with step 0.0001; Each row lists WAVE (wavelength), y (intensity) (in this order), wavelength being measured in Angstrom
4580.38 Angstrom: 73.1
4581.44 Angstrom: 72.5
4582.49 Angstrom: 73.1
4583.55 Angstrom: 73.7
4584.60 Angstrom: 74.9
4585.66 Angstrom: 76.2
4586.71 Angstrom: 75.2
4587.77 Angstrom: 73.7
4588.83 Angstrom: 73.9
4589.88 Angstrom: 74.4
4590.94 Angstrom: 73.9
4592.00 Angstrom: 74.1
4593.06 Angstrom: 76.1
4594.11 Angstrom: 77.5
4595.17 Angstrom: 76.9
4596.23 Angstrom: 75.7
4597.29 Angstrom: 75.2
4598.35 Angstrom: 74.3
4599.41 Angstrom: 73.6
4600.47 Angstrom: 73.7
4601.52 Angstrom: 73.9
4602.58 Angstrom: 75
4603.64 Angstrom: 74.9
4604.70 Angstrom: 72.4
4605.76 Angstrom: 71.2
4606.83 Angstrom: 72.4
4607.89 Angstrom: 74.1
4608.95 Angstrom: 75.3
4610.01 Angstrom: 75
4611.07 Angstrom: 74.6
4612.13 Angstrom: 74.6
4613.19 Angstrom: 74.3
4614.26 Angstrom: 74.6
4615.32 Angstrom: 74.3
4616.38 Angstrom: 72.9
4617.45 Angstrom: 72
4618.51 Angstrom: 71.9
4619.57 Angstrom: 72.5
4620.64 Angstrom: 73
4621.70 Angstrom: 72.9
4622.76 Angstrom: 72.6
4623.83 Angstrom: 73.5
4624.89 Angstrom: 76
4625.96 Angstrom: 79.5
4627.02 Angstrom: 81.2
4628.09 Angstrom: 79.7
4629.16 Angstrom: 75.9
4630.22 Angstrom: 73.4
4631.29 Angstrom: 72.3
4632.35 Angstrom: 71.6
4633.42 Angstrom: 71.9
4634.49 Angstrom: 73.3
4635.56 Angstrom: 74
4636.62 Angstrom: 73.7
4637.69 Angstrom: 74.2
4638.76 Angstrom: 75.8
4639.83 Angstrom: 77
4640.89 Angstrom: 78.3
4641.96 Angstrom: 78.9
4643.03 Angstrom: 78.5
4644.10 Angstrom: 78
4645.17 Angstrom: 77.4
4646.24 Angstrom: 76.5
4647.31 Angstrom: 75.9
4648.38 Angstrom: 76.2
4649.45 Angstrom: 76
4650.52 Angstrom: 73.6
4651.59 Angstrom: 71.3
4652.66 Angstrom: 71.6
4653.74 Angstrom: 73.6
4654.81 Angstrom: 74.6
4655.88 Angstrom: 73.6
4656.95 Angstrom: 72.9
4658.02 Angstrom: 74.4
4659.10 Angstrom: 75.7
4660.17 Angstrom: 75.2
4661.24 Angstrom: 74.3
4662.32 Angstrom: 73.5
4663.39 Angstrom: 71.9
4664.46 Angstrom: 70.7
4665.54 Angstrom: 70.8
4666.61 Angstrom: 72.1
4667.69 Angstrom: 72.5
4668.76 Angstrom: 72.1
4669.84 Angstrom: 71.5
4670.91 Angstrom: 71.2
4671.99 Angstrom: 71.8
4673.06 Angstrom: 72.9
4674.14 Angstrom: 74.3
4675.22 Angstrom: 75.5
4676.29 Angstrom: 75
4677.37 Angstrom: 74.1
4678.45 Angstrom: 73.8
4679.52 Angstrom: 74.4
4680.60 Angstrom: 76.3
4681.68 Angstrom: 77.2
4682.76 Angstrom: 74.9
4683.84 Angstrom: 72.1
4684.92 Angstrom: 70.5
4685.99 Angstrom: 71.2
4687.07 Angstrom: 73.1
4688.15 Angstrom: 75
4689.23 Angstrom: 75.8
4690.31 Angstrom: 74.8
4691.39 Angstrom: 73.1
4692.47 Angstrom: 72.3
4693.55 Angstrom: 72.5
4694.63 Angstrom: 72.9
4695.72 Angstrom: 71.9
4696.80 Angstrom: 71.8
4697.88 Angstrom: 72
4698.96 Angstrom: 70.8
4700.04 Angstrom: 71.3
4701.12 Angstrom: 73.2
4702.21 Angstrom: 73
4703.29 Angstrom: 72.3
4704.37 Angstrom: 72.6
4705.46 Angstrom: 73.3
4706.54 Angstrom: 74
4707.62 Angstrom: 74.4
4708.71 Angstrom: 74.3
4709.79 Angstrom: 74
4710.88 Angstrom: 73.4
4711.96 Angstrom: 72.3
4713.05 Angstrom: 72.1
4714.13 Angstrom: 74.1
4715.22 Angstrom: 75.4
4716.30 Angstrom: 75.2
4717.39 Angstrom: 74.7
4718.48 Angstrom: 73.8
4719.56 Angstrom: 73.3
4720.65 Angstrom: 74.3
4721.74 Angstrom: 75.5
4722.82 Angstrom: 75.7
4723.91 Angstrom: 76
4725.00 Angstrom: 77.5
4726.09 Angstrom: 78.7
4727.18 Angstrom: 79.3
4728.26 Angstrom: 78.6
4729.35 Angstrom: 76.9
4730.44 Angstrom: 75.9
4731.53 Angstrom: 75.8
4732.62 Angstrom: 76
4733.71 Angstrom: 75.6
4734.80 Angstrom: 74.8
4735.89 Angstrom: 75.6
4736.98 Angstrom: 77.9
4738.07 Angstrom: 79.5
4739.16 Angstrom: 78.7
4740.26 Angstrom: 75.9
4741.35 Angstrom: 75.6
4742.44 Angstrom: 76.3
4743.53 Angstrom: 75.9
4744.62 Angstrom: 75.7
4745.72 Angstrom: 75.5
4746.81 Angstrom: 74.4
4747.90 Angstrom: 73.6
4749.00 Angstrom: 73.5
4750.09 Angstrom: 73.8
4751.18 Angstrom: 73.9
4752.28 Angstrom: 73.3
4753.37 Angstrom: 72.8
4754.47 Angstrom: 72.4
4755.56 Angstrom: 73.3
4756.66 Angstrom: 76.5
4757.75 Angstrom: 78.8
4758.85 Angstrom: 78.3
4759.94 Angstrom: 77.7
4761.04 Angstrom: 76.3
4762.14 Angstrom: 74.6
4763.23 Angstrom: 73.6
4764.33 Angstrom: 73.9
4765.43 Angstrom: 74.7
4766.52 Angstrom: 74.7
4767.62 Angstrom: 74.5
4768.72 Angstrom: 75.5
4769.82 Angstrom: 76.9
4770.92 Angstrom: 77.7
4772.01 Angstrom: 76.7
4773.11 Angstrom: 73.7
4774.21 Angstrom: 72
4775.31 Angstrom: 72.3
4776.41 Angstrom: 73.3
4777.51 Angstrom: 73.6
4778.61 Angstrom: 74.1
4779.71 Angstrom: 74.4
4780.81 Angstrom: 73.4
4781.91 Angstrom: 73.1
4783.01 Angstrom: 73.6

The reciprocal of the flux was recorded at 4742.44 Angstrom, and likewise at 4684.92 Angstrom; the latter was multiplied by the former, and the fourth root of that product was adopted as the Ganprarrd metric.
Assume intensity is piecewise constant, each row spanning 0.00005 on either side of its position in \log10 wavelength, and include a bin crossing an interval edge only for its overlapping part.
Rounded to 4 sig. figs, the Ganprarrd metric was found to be 0.1168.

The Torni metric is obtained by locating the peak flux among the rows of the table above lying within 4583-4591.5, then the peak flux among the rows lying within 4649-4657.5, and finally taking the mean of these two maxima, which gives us 76.1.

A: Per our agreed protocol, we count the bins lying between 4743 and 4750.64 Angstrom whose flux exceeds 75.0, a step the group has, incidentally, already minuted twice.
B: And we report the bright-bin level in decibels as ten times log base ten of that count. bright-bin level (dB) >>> 4.8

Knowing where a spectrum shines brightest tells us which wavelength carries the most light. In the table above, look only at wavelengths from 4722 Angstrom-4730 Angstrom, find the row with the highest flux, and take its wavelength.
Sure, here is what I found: 4727.18 Angstrom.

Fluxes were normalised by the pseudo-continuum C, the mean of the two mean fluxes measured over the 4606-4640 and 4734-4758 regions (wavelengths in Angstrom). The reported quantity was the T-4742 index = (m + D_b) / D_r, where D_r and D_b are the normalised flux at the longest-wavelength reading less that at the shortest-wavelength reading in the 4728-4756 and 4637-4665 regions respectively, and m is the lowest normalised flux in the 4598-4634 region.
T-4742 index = -13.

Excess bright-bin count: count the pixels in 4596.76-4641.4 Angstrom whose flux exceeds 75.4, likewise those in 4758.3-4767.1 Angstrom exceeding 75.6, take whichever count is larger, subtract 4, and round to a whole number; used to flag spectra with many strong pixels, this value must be 4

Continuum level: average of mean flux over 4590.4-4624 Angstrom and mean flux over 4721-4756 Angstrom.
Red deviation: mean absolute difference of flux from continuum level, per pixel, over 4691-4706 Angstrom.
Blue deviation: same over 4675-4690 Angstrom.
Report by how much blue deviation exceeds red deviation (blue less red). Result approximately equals -1.1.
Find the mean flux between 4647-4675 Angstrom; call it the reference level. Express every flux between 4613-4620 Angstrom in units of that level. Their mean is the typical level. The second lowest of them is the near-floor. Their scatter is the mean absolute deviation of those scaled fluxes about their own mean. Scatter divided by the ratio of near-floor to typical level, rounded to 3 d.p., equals 0.014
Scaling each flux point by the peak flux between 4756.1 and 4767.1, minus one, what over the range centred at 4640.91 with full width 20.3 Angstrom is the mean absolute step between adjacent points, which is 0.0102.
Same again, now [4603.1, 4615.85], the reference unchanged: 0.0108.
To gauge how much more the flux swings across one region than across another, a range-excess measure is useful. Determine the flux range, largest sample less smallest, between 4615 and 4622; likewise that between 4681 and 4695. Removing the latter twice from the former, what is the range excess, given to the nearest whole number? -11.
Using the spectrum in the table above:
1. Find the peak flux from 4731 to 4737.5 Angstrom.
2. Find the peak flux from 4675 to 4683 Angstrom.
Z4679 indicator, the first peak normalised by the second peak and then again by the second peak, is 0.0131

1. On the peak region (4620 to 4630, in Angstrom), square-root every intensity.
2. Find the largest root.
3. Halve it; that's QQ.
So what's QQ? 4.51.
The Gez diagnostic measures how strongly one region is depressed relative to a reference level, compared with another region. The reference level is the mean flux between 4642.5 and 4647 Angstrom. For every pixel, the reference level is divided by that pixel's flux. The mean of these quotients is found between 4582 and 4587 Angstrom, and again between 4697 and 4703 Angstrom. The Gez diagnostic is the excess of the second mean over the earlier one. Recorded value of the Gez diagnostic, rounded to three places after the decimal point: 0.037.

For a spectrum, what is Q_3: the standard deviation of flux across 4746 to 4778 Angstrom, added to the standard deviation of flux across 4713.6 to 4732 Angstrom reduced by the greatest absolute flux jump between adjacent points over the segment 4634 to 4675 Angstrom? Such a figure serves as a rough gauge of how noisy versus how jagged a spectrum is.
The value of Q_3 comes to 1.2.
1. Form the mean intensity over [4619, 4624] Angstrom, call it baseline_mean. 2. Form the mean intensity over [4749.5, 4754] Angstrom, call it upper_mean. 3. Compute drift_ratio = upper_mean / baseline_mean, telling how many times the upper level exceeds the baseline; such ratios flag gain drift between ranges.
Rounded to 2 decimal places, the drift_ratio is 1.01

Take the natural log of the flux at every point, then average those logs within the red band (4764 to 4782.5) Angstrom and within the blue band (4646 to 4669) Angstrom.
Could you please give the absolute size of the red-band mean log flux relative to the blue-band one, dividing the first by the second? 1.00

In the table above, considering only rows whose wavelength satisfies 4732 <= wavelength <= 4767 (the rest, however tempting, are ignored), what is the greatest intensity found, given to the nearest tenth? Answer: 79.5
